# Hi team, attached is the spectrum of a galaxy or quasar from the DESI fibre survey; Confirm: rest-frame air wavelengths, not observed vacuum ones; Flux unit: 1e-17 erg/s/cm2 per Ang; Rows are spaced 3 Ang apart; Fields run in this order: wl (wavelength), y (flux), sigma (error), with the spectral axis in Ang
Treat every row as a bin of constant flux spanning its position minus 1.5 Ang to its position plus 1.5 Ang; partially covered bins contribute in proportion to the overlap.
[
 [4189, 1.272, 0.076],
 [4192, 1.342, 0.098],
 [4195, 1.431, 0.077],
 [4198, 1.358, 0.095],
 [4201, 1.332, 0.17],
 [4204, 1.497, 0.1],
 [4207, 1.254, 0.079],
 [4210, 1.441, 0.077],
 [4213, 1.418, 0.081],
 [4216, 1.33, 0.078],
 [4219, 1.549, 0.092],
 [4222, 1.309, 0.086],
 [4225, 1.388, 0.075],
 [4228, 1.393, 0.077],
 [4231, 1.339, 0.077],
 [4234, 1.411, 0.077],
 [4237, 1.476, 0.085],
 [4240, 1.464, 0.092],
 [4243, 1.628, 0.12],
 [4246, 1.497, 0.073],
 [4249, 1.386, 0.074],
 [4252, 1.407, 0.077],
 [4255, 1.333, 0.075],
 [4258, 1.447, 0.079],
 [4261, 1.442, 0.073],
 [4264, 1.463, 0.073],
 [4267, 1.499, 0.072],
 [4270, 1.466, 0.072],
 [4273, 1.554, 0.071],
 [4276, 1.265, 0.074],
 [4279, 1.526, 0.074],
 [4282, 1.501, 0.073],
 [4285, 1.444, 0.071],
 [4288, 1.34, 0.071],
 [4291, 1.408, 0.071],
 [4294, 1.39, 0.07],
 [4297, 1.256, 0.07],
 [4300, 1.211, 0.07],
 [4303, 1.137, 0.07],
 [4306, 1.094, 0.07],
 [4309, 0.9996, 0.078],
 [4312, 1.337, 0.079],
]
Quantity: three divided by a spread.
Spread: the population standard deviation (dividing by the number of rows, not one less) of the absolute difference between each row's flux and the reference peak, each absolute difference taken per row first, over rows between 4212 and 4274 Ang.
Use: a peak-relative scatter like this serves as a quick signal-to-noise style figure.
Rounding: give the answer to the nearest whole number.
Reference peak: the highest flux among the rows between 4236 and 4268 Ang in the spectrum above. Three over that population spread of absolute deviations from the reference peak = 38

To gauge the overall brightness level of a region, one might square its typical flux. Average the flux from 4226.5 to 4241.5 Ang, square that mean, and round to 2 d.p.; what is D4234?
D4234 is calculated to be 2.01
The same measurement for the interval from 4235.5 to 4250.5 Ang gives 2.22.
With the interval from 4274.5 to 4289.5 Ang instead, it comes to 2.00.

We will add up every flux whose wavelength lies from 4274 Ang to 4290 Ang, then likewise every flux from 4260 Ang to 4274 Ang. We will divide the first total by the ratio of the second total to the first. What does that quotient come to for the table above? 6.7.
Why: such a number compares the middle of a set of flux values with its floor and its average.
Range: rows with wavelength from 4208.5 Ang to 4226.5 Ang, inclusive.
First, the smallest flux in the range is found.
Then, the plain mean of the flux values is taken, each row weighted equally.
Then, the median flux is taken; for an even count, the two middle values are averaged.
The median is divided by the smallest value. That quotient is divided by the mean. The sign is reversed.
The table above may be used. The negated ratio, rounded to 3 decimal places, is -0.762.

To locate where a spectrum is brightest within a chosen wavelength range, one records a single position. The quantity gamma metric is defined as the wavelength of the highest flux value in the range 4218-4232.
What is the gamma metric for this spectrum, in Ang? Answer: 4219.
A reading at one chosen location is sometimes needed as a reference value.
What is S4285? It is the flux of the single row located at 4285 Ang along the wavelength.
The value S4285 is 1.444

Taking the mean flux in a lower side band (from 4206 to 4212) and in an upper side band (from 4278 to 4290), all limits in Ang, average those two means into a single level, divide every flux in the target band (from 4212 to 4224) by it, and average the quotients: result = 1.00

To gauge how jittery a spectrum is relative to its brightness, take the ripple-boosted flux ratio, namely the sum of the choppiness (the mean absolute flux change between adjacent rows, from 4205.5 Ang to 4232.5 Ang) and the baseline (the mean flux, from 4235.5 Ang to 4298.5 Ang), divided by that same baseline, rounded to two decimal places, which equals 1.08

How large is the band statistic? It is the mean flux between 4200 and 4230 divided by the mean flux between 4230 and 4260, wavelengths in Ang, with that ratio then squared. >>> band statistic 0.93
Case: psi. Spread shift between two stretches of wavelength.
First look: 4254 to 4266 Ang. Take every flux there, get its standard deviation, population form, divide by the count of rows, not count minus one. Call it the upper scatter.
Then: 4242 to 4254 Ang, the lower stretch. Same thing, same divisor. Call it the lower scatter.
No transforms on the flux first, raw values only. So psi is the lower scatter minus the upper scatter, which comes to 0.044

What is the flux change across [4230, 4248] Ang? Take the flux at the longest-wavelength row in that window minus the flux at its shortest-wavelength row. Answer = 0.16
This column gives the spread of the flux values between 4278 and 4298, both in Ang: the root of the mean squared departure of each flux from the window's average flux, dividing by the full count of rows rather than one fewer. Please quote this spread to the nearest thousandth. 0.086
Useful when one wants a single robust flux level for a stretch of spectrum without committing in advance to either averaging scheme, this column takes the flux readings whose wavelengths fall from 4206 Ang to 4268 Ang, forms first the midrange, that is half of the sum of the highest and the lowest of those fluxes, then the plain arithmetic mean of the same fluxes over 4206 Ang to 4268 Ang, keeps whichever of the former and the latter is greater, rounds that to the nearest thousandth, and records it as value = 1.441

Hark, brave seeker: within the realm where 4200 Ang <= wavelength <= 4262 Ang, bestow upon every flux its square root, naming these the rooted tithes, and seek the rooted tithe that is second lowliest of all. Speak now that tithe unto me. 1.14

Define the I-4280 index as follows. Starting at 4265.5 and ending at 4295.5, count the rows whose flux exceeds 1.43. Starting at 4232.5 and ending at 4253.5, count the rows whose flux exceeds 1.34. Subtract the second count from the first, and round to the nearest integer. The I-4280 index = -1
